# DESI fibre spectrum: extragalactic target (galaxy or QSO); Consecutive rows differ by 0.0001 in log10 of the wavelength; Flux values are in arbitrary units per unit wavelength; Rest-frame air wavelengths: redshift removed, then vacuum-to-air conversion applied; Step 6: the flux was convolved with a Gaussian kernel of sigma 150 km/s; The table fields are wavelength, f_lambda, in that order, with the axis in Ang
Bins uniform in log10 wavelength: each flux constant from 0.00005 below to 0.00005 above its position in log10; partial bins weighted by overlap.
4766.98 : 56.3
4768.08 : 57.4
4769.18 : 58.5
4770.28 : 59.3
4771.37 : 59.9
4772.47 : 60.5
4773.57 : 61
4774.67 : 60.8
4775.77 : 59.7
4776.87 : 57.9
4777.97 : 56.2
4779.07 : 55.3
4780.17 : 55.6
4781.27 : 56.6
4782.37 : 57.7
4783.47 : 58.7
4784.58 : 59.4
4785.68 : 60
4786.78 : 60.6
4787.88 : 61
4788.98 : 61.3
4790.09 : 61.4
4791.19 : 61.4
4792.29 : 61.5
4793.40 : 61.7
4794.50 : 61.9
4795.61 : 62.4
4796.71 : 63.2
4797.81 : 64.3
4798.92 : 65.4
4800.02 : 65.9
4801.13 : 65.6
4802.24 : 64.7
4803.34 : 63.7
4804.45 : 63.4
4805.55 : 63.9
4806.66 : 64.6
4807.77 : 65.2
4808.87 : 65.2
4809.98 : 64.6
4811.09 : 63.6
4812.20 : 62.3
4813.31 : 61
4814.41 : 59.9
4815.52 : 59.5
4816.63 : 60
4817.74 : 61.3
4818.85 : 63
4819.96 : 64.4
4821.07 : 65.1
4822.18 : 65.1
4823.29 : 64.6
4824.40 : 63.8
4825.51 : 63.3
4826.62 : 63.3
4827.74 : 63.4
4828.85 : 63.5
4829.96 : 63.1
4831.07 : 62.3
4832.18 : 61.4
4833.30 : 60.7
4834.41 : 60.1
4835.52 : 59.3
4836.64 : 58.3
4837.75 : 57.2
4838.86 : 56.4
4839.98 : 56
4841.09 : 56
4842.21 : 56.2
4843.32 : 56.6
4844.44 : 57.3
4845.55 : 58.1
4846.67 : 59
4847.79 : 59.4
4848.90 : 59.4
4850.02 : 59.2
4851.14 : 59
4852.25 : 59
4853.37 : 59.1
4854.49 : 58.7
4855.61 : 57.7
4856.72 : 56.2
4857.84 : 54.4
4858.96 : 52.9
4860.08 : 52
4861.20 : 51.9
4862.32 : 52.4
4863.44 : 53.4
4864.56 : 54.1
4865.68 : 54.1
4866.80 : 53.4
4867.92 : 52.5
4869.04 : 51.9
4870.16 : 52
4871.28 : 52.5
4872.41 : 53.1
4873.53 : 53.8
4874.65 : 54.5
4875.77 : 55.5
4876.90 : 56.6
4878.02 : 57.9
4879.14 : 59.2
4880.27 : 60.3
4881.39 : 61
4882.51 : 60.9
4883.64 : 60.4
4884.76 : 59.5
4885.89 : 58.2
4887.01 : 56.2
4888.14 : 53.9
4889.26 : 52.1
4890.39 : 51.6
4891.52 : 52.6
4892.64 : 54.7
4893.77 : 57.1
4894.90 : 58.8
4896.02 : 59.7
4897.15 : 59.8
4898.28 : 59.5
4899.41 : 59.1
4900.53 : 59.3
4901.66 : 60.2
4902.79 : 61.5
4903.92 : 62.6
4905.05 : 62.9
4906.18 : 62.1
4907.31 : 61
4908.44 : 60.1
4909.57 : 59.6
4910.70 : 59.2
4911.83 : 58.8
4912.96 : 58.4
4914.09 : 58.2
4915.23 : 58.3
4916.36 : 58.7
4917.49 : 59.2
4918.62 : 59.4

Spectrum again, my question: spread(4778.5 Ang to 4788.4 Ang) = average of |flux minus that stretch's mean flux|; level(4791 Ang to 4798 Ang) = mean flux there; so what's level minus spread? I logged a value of 60.5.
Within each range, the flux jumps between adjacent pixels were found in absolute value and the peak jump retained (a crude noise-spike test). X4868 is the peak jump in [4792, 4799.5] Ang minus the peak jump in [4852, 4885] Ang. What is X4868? -0.7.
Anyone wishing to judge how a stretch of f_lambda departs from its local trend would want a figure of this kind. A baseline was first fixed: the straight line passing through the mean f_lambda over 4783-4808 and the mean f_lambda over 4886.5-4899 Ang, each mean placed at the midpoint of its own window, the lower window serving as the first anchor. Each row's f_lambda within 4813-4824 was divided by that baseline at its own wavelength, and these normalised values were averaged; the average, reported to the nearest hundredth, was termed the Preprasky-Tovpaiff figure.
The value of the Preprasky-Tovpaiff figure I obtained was 1.02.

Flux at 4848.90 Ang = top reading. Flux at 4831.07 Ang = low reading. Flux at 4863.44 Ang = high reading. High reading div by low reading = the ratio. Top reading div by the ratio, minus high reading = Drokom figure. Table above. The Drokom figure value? 15.9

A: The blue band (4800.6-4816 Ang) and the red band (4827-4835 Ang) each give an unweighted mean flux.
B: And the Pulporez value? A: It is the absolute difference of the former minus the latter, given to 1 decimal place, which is 1.3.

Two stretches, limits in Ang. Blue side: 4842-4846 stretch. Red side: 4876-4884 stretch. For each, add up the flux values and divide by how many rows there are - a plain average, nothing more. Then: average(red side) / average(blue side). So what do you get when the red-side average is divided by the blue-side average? 1.04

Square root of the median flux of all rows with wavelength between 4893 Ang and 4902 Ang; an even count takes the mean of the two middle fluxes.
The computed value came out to 7.71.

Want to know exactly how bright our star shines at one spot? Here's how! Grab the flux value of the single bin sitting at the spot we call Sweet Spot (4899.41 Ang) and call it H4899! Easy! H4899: 59.1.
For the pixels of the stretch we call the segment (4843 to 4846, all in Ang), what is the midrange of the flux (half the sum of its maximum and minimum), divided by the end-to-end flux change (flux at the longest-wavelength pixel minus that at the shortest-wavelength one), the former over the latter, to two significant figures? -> 38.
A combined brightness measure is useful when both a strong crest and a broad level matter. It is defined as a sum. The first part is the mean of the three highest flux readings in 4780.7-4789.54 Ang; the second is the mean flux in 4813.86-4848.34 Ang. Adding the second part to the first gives 121.5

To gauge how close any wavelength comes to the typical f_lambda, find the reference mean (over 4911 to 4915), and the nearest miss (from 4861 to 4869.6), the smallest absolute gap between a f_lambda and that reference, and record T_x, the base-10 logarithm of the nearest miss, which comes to 0.6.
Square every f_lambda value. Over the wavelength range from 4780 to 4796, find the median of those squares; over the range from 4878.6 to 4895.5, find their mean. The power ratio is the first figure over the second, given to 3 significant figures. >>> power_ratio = 1.14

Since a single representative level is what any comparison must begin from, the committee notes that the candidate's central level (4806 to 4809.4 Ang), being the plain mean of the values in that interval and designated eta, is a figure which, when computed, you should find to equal 65.0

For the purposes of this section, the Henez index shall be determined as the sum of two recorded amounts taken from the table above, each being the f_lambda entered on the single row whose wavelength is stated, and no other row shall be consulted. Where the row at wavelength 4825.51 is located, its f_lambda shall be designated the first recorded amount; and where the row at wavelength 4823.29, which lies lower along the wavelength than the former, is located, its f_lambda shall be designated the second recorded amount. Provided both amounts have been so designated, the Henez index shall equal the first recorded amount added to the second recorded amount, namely 128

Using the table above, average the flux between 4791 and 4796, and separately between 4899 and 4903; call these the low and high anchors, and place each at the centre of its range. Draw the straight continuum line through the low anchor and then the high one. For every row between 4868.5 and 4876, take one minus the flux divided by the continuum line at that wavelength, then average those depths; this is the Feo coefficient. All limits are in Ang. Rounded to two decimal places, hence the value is 0.12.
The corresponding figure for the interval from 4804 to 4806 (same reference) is -0.03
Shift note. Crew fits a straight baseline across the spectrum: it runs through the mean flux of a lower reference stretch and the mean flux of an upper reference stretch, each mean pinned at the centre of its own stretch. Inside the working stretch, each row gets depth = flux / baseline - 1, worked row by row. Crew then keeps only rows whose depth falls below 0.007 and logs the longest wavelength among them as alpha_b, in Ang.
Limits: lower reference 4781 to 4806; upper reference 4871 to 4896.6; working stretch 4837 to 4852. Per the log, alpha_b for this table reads 4846.67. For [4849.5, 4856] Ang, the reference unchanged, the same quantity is 4855.61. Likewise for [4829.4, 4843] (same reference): 4842.21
